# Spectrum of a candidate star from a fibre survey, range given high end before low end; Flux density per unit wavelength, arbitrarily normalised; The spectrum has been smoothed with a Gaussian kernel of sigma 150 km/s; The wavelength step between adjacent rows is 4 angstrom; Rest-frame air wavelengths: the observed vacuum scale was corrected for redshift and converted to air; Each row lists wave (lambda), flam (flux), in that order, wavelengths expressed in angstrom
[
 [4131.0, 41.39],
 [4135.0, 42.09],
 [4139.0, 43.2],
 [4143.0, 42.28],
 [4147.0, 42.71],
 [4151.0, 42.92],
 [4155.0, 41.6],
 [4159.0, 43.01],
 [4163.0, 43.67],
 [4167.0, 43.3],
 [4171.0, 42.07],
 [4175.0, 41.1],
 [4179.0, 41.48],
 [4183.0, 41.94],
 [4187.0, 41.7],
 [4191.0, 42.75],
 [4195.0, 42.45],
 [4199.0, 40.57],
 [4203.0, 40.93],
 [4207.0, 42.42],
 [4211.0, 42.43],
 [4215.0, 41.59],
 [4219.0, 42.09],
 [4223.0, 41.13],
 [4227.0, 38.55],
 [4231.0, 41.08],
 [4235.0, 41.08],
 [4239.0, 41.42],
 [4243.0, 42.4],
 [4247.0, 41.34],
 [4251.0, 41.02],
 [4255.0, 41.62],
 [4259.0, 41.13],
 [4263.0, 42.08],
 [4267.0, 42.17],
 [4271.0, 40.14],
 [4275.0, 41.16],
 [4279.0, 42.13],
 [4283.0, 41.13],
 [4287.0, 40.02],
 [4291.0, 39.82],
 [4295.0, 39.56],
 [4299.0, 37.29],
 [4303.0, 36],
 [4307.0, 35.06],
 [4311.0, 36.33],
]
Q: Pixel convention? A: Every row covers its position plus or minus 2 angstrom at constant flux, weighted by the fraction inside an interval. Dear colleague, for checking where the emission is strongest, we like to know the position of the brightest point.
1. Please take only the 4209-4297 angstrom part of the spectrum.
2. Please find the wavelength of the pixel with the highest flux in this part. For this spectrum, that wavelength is 4211.0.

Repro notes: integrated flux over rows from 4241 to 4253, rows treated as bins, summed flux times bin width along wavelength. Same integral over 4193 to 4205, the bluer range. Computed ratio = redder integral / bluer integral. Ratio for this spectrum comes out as 1.01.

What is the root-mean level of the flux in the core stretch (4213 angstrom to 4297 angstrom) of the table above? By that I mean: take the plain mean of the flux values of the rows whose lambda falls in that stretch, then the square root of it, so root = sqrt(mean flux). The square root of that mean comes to 6.41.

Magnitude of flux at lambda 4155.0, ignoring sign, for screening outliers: 41.6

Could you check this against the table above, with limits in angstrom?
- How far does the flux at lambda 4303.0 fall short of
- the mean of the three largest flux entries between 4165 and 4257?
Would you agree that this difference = 7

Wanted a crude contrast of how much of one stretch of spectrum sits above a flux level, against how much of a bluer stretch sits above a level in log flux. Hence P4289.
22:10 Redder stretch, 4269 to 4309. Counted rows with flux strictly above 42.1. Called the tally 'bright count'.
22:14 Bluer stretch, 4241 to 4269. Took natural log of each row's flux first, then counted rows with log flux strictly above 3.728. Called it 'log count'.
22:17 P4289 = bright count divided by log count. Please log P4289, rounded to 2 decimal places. 0.25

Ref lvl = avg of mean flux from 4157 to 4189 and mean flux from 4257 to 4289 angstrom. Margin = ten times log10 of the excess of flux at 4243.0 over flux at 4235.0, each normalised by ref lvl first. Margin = -15.0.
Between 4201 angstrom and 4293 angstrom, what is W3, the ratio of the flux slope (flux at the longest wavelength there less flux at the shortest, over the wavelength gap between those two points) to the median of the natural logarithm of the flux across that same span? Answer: -0.003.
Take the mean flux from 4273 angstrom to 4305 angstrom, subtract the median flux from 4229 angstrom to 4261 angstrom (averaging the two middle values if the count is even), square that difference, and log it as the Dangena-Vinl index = 2.5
